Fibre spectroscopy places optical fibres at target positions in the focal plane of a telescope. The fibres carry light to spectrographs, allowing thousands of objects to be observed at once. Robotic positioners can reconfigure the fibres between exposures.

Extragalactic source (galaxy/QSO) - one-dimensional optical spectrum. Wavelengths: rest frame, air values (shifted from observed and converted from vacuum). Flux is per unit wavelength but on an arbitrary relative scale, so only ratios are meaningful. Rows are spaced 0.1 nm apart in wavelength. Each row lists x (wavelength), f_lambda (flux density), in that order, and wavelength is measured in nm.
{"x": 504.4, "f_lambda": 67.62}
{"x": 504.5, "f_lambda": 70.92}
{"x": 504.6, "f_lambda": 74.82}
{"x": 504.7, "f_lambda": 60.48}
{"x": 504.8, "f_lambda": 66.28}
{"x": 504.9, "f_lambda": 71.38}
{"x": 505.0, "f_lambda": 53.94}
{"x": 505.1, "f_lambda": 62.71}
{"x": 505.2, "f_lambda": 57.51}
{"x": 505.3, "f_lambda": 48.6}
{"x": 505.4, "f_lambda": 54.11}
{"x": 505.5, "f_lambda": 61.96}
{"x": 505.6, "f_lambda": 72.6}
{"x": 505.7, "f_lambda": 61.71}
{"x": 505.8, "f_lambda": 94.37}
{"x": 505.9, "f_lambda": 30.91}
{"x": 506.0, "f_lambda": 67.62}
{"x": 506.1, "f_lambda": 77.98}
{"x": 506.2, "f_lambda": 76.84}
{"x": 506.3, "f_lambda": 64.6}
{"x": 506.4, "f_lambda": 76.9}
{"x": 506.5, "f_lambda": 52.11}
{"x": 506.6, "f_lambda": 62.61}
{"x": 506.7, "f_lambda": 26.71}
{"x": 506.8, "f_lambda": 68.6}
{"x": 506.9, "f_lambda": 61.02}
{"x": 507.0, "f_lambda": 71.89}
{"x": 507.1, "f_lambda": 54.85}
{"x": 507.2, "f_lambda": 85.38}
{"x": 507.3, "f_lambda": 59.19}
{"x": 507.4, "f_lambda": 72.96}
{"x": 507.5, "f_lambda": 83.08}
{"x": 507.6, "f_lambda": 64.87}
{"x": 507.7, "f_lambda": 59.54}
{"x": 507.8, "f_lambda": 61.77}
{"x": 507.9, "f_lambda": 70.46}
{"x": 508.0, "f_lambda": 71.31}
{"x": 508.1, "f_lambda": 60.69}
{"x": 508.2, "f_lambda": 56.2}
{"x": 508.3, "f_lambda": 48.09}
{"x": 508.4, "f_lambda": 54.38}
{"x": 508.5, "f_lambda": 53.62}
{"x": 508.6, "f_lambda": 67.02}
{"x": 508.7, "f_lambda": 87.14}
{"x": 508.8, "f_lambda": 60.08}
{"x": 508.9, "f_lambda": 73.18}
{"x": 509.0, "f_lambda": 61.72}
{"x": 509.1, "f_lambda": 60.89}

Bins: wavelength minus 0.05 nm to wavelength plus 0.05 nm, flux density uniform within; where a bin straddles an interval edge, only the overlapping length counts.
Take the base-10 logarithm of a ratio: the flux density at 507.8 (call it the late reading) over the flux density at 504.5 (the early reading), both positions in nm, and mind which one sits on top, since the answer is -0.060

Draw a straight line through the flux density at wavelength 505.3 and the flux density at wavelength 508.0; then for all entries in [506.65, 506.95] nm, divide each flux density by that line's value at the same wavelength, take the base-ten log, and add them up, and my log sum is -0.3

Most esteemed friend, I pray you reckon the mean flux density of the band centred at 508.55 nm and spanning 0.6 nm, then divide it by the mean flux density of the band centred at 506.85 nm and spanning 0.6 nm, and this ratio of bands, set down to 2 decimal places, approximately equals 1.07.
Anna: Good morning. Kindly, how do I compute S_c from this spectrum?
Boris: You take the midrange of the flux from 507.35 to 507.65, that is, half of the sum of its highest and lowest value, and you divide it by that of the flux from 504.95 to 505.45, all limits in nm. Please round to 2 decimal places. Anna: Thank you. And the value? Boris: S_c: 1.33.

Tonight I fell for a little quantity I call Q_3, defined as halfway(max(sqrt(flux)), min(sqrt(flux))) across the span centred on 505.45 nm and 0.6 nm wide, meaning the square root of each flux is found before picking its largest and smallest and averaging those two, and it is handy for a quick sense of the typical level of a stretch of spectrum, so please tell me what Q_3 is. 7.7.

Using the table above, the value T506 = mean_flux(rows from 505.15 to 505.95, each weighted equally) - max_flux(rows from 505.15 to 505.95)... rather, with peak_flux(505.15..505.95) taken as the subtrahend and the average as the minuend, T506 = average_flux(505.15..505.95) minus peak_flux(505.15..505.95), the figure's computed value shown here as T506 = -34.1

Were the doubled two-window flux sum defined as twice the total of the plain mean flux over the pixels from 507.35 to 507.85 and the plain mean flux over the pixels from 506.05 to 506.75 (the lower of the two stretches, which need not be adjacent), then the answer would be 262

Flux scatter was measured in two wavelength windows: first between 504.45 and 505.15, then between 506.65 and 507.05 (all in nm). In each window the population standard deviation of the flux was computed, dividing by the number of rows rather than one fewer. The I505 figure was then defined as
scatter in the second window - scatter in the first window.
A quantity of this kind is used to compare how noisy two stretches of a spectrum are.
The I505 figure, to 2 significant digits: 11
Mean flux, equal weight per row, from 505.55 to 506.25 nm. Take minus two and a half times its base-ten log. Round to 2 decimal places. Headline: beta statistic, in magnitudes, -4.59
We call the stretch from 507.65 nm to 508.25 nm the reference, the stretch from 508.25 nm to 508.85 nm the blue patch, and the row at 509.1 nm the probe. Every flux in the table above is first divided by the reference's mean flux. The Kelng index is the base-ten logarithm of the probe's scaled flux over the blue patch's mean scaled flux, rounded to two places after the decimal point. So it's -0.01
